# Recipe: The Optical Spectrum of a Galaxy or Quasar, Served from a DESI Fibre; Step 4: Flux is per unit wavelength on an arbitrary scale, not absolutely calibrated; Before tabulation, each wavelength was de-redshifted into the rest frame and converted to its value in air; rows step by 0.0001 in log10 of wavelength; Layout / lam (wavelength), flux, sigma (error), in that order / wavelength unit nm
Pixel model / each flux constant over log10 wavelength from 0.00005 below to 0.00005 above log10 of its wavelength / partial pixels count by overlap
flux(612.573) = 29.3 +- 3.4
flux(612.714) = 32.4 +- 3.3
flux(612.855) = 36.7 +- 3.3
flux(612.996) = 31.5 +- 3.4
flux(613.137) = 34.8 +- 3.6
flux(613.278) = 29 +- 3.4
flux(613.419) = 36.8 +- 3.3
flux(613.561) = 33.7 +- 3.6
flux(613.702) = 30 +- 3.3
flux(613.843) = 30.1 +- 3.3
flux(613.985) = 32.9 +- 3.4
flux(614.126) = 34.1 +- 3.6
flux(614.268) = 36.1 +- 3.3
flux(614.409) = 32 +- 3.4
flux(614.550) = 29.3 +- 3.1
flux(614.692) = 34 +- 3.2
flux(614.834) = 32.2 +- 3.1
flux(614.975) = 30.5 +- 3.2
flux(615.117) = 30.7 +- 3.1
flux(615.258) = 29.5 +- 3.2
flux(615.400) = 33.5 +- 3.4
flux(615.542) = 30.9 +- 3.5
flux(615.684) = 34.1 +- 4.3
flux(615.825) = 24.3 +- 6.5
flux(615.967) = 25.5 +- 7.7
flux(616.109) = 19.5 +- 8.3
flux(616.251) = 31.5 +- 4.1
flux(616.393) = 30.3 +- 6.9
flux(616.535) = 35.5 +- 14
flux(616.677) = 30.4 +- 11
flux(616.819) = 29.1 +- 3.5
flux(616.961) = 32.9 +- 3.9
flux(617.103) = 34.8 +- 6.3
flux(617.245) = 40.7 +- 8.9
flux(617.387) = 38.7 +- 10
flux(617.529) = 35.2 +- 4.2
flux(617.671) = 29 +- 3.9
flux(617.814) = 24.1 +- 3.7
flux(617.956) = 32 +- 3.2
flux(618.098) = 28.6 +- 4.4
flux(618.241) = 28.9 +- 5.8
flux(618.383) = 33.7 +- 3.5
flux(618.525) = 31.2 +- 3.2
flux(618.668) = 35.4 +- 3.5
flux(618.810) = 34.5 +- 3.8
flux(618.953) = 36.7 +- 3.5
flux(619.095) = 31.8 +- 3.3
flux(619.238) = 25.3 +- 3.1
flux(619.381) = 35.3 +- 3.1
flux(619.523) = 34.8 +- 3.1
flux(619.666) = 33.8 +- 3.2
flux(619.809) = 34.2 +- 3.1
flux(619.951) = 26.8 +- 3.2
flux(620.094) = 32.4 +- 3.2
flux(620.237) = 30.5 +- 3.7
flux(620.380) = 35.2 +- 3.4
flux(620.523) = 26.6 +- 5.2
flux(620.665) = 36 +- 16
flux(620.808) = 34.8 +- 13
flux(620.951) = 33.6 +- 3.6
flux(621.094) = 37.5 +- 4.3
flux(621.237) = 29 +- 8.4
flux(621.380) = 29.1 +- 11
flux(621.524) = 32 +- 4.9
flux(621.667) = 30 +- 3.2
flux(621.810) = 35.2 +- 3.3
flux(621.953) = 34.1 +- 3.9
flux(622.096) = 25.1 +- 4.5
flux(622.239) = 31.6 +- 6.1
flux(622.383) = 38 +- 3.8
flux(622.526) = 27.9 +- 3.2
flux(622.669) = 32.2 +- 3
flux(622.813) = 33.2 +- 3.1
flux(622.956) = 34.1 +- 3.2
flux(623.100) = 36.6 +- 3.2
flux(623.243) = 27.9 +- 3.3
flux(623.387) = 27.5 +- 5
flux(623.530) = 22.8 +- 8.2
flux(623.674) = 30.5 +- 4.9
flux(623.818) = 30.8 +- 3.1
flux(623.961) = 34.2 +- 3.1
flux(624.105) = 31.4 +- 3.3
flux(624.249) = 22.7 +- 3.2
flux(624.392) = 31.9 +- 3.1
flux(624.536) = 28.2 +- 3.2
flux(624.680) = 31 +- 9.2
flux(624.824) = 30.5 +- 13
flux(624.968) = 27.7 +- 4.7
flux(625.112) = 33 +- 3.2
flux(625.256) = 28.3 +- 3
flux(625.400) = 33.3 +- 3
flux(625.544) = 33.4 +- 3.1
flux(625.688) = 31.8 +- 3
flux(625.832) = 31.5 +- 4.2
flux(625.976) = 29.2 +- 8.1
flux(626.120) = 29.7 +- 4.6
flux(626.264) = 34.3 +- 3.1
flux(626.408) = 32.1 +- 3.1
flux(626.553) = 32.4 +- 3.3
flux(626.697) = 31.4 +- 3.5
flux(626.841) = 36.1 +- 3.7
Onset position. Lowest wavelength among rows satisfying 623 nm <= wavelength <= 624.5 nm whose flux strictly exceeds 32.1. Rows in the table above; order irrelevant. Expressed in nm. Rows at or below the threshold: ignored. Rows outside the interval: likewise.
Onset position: 623.100 nm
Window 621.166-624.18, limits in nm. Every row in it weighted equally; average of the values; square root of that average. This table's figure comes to 5.58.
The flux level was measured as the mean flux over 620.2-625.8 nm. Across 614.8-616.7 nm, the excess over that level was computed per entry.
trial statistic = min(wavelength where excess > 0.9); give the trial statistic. 614.834 nm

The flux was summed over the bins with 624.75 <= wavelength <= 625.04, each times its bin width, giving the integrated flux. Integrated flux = 8.4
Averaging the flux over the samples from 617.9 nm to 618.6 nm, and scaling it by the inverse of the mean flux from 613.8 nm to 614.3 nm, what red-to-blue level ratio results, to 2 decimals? 0.93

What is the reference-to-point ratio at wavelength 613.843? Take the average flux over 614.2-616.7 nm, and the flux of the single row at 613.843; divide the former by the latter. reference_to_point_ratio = 1.01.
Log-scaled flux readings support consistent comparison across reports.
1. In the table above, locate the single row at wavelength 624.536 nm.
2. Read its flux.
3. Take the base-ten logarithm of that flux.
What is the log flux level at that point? 1.45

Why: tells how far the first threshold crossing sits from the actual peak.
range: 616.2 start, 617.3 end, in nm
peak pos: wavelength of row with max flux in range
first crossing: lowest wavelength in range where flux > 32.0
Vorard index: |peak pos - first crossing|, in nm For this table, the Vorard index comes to 0.71 nm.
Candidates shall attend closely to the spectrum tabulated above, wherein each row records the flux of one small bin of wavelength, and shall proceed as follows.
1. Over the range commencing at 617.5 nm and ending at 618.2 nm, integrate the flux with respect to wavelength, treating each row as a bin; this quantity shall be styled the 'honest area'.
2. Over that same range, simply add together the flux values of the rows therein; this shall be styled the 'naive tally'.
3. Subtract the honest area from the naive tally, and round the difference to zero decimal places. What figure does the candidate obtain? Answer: 128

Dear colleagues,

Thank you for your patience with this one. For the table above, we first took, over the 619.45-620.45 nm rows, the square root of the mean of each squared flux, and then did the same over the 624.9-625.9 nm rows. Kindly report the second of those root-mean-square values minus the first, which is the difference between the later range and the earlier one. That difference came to -1.3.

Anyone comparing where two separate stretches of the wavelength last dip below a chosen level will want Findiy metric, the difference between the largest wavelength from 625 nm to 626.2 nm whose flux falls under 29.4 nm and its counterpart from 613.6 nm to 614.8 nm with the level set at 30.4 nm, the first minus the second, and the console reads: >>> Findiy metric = 11.43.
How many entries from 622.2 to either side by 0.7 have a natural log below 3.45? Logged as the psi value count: 3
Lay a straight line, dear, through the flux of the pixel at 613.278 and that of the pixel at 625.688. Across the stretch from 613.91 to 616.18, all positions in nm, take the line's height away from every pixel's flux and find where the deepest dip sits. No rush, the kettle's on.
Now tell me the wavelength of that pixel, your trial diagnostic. 616.109 nm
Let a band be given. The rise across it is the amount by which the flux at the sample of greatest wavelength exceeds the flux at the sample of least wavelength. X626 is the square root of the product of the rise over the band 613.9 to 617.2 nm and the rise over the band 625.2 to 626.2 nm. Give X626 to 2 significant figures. 1.6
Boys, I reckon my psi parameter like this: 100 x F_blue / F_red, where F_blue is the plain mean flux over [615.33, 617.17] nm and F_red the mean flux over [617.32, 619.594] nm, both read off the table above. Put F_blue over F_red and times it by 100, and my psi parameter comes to 93.7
